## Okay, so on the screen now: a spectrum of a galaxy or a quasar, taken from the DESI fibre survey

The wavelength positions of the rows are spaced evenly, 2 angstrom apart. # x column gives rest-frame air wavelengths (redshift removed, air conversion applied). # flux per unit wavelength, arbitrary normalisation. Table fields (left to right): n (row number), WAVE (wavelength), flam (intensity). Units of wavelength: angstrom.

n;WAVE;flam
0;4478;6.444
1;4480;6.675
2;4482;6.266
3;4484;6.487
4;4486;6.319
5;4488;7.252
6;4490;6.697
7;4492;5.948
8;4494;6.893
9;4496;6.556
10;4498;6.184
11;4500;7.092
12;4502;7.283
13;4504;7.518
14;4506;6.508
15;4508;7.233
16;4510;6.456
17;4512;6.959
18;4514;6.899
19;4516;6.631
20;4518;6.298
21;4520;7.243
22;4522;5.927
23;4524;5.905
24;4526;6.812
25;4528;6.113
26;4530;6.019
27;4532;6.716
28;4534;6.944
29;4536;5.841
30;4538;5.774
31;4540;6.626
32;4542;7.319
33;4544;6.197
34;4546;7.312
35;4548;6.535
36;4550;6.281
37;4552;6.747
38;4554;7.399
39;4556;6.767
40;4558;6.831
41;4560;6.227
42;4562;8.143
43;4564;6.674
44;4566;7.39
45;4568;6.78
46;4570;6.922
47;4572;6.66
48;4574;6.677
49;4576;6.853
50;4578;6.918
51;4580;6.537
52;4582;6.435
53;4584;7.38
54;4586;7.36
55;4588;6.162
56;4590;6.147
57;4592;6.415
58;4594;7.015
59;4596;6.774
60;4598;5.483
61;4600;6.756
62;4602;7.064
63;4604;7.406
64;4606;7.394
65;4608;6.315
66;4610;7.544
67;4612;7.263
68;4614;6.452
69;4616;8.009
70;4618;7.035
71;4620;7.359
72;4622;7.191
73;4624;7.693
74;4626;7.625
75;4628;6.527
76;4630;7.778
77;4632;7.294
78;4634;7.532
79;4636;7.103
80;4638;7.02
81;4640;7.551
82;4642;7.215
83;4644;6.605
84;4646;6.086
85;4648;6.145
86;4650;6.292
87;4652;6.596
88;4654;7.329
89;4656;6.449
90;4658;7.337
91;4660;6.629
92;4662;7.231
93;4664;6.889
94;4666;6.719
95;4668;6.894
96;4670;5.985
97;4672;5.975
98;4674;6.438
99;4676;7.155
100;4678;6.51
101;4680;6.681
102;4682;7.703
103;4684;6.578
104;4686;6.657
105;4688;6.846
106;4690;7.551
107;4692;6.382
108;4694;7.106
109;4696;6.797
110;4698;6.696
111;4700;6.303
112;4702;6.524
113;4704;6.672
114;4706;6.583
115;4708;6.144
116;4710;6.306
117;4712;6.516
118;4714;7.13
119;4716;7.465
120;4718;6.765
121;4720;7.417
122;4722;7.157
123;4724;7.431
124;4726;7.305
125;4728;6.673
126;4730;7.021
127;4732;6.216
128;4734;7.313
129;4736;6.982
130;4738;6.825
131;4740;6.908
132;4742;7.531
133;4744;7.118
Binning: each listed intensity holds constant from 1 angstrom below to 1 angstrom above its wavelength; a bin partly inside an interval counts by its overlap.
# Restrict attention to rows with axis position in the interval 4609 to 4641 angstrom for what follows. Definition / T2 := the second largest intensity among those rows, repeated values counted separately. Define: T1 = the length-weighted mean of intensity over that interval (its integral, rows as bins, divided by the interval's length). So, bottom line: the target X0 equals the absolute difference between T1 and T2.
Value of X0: 0.47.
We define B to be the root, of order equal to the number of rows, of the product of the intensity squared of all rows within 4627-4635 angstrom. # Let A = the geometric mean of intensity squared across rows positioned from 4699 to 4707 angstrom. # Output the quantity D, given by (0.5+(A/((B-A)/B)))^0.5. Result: 15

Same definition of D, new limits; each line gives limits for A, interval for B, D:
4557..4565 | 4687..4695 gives 83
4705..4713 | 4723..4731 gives 15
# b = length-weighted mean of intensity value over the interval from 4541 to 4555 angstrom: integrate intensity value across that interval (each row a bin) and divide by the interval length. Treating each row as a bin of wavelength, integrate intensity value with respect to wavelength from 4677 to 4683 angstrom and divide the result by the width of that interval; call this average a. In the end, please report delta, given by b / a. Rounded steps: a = 6.96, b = 6.83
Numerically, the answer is 0.980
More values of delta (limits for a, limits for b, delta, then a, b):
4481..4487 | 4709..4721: 1.091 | 6.36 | 6.93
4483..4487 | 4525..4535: 1.018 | 6.40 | 6.52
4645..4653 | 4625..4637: 1.164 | 6.28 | 7.31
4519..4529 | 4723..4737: 1.092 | 6.40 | 6.99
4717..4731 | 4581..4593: 0.935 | 7.11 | 6.65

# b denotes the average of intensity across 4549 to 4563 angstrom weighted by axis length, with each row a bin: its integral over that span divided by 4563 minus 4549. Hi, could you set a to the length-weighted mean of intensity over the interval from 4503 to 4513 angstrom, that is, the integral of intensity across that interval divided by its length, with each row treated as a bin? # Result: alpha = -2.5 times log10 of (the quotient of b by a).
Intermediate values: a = 6.93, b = 6.9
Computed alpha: 0.003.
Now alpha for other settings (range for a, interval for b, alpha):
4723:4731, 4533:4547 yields 0.085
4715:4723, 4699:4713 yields 0.122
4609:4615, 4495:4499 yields 0.116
